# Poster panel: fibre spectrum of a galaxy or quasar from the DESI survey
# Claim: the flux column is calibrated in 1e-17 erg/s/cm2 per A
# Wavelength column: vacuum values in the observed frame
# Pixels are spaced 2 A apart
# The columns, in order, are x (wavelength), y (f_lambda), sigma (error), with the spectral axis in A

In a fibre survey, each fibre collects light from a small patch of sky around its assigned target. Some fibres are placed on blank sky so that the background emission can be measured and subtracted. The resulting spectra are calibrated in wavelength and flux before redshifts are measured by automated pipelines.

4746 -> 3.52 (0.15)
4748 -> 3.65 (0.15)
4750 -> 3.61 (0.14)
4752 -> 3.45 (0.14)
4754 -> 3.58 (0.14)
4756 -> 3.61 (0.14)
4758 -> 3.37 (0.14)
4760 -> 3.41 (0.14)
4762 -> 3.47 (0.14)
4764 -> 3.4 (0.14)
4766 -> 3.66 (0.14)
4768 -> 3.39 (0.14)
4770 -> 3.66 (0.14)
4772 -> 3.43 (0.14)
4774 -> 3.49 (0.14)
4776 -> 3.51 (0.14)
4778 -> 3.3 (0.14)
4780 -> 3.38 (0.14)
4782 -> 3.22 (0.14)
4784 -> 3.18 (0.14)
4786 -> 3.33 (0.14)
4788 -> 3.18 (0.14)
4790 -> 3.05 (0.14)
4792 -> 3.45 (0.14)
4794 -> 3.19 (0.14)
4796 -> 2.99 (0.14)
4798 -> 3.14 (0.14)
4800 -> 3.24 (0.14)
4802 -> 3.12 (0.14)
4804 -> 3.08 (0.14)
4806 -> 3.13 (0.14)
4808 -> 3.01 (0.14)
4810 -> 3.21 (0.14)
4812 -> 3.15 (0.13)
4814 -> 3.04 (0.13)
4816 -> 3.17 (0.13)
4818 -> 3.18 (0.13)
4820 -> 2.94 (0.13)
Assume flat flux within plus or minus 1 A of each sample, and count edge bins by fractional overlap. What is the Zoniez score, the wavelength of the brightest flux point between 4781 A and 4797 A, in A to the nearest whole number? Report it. 4792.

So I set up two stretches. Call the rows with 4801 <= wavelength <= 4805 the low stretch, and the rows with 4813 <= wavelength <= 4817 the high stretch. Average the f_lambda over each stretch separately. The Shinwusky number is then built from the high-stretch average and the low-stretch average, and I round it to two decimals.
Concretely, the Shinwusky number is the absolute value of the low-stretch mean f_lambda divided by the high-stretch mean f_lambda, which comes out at 1.00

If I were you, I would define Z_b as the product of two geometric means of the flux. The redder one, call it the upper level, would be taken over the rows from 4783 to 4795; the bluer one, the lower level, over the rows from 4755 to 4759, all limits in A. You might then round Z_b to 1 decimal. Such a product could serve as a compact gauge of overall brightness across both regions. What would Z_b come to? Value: 11.3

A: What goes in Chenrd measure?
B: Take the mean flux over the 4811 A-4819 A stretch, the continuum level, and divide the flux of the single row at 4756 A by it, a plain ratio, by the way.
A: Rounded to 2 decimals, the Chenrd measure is 1.15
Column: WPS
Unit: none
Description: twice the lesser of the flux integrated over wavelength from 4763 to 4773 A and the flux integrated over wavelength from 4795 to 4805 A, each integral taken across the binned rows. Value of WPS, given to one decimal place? 62.3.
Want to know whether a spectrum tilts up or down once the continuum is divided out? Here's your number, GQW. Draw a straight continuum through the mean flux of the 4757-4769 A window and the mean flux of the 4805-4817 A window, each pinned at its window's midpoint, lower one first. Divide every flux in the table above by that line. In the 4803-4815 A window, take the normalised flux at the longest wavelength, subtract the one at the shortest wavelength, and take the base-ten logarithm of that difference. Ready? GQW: -2.06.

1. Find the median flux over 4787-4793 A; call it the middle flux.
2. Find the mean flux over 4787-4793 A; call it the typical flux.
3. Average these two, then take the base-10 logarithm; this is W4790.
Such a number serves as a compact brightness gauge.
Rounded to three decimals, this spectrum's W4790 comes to 0.506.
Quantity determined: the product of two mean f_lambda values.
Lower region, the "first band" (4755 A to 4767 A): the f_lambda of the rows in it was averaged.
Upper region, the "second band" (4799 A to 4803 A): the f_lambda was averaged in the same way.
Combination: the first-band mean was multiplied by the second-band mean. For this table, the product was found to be 11.1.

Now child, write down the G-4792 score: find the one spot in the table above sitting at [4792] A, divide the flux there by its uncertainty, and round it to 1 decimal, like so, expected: 24.6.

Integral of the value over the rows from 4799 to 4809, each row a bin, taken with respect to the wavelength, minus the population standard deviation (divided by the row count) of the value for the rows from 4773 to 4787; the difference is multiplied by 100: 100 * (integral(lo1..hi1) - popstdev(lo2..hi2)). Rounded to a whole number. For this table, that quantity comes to 3104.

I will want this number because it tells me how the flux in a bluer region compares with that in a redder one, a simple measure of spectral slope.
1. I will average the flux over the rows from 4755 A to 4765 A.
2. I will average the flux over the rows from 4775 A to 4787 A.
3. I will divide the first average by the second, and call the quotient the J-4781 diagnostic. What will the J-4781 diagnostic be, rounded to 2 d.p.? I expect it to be 1.04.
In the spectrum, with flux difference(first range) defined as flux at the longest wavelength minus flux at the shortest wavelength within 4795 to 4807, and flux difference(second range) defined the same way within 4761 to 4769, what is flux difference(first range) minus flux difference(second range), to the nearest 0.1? 0.2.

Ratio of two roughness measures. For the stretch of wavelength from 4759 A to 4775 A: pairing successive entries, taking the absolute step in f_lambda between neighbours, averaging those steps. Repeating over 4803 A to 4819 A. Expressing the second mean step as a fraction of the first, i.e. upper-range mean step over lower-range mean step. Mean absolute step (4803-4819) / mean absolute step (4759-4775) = 0.56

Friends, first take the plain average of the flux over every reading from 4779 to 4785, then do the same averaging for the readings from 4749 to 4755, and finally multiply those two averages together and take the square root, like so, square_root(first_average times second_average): 3.40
